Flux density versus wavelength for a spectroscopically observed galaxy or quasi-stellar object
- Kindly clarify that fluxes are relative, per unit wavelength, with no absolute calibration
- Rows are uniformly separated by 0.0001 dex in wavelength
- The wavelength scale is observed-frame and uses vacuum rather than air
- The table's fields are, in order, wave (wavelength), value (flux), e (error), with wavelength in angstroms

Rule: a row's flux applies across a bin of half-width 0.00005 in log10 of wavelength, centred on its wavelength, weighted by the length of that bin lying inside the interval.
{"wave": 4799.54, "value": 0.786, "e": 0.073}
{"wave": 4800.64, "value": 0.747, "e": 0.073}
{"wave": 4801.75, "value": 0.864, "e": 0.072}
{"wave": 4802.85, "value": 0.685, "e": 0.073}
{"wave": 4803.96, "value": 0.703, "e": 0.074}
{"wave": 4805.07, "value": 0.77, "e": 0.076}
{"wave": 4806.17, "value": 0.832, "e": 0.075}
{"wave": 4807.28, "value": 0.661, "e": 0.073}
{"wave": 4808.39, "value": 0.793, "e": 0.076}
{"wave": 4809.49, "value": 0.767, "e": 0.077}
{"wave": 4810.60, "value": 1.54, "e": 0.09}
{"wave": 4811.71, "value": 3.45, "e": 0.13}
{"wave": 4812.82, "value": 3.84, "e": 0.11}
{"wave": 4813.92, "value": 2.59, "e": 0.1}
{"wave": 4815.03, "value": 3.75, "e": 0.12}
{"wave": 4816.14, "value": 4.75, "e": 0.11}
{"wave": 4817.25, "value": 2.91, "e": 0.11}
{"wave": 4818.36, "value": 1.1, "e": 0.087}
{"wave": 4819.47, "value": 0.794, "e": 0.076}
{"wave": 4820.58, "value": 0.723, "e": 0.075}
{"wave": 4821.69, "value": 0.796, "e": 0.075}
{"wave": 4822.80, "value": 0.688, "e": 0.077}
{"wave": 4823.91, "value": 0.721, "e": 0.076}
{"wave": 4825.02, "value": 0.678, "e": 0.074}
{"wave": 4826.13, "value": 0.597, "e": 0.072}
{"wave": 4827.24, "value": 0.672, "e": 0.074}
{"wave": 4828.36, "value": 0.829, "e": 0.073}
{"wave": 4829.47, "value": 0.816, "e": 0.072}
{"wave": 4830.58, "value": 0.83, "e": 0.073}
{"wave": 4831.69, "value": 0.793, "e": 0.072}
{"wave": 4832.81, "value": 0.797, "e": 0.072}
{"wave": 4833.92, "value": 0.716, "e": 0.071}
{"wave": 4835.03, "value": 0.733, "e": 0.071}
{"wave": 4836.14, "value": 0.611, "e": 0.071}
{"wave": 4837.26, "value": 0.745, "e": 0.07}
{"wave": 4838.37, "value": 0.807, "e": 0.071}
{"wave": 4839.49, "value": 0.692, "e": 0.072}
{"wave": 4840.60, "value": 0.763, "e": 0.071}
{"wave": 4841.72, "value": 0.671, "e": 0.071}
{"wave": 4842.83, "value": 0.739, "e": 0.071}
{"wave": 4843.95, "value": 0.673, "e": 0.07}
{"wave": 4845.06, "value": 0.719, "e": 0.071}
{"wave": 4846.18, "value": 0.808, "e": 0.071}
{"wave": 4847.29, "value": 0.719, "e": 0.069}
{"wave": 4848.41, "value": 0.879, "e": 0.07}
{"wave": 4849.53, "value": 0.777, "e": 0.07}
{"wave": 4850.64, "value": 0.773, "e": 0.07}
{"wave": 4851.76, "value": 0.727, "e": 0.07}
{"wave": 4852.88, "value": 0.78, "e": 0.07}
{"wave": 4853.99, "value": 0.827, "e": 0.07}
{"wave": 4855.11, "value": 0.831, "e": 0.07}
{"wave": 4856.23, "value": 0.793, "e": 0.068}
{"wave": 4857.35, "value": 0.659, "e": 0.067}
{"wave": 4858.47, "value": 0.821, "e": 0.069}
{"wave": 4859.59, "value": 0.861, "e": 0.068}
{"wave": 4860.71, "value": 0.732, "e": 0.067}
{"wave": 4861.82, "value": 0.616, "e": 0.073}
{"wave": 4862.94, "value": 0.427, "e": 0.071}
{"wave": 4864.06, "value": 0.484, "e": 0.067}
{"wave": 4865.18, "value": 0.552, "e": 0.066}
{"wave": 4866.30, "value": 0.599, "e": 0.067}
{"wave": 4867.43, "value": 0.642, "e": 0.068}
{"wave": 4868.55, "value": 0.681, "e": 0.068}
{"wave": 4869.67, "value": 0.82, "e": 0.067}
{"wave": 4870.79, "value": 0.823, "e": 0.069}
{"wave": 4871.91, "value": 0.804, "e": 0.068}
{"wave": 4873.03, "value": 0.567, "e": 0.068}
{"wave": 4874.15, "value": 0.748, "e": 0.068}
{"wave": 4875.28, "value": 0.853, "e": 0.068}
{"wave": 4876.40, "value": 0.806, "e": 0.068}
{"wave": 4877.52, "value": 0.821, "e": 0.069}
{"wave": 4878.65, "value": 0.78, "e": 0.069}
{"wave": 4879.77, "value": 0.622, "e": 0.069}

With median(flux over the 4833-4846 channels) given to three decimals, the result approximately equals 0.719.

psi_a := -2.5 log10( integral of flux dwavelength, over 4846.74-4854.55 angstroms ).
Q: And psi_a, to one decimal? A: -2.0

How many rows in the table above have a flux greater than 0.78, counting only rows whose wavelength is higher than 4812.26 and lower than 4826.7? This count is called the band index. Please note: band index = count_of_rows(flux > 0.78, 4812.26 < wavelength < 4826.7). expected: 8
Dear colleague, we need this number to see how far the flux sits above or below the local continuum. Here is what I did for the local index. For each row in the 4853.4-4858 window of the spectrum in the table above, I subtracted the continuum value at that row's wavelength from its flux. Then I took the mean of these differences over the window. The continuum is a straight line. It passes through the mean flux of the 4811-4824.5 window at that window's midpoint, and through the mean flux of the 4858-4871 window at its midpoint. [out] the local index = -0.2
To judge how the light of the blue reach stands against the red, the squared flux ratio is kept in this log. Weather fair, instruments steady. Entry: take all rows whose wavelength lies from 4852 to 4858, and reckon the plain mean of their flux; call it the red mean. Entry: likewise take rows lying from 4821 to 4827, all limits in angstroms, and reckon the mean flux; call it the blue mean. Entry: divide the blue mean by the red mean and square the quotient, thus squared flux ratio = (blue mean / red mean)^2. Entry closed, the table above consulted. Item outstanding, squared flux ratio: 0.80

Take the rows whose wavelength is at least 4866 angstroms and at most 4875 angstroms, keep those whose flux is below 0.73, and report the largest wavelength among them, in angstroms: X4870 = 4873.03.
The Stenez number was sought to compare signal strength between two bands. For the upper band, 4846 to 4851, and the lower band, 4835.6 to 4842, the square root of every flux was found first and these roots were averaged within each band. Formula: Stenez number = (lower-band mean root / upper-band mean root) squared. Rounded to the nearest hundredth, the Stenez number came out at 0.90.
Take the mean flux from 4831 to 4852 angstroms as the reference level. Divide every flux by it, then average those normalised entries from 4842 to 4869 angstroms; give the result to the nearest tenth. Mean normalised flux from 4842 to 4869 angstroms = 1.0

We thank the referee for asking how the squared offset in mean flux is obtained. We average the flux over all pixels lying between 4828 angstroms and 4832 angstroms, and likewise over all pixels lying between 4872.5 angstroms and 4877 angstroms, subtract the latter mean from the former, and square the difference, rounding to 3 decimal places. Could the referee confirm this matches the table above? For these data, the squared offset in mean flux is 0.005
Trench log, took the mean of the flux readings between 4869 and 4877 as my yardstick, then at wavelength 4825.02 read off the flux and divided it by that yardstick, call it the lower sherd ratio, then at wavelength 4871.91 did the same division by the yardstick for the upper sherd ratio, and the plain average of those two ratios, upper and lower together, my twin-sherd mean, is 0.96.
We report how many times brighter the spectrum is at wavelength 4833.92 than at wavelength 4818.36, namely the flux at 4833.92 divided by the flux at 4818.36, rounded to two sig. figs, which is 0.65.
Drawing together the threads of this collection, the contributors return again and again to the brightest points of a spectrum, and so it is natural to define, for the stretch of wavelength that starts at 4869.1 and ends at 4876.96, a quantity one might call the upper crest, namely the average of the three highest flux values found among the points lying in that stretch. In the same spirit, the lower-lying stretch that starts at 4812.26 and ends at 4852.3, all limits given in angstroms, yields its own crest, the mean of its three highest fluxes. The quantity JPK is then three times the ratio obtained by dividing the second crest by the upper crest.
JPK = 15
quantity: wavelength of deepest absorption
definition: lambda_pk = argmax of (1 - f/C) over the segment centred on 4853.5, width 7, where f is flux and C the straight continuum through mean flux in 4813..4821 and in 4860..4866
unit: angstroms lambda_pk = 4851.76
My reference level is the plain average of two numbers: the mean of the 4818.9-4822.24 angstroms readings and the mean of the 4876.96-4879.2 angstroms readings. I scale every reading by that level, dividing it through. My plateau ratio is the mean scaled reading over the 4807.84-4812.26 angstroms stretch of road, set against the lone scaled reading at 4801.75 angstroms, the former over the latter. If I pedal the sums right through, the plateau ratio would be 1.9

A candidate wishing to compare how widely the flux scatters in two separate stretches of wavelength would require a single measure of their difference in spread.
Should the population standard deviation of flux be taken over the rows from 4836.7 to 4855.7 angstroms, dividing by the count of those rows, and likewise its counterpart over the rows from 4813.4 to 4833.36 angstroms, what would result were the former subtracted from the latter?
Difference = 1.15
